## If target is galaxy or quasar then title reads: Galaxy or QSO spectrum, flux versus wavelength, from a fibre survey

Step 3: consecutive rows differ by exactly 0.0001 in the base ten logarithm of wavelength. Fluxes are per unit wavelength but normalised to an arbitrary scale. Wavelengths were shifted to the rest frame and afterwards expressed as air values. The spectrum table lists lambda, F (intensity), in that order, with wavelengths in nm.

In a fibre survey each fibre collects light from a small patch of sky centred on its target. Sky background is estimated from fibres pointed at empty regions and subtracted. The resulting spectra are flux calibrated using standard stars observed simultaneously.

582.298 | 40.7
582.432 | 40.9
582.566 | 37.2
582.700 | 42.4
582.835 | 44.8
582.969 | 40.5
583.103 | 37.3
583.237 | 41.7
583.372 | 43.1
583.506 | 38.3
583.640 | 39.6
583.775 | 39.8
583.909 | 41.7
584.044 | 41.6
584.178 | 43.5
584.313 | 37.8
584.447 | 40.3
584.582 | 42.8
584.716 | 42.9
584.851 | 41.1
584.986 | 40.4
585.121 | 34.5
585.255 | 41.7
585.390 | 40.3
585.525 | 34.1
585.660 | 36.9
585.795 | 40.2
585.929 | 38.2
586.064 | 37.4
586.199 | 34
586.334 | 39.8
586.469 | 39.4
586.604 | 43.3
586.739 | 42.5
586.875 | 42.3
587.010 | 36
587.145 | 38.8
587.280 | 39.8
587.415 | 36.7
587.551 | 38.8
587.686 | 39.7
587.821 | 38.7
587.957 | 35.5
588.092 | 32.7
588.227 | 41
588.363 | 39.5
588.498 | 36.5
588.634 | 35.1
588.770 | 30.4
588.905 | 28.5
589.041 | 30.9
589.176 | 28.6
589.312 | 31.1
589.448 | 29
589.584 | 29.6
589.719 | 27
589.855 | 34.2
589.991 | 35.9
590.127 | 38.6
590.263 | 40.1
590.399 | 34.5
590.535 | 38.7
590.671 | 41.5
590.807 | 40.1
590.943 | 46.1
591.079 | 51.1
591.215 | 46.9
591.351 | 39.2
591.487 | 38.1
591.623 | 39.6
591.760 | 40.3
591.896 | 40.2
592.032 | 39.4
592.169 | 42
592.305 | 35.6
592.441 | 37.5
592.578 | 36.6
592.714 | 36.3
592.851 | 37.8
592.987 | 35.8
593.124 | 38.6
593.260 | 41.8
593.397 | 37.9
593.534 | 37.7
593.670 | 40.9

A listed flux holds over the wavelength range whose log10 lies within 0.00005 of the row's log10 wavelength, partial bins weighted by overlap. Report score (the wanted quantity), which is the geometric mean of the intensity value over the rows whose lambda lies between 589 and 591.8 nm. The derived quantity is 37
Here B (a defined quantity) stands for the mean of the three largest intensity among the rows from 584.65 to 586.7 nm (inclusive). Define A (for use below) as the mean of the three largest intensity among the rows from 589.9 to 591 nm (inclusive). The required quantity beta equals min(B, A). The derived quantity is 42.6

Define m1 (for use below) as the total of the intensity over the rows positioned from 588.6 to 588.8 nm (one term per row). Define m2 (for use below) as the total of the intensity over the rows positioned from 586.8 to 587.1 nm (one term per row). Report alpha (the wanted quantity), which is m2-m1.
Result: 13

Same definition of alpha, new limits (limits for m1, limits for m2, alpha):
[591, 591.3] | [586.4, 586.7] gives -15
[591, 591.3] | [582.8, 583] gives -13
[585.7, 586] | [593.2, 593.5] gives 1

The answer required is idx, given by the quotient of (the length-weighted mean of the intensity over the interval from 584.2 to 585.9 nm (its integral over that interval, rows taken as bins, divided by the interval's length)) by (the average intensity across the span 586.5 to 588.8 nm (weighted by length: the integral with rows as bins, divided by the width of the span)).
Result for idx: 1.03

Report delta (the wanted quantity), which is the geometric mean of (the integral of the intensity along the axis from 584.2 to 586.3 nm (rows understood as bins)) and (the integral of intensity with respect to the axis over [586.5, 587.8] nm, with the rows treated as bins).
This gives 65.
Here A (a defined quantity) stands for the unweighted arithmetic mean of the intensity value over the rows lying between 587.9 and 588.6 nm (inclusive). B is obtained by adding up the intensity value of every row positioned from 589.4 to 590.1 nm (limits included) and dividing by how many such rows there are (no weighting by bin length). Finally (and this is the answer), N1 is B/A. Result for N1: 0.84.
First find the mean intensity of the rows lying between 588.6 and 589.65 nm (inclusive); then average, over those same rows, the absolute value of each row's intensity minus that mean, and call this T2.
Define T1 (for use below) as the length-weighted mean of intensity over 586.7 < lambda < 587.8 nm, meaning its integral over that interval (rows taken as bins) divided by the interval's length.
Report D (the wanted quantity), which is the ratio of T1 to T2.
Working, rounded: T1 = 39.2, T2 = 1.5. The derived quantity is 27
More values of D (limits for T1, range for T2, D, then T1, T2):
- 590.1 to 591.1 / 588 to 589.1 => 11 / 41.0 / 3.7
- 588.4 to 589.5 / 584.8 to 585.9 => 12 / 31.5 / 2.6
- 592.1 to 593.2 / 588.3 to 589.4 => 11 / 37.6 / 3.3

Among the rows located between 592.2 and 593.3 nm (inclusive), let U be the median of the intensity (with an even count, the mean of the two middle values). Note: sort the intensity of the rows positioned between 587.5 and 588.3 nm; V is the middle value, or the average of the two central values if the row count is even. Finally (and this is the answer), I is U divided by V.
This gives 0.96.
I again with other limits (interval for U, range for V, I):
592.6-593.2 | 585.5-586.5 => 0.98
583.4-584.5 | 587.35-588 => 1.03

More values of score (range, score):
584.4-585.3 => 40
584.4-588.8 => 38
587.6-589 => 36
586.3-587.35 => 40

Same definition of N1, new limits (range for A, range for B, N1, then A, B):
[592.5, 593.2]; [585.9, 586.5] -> 1.02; 37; 37.8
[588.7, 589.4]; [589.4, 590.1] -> 1.04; 30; 31.1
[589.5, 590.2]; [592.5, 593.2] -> 1.12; 33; 37.0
